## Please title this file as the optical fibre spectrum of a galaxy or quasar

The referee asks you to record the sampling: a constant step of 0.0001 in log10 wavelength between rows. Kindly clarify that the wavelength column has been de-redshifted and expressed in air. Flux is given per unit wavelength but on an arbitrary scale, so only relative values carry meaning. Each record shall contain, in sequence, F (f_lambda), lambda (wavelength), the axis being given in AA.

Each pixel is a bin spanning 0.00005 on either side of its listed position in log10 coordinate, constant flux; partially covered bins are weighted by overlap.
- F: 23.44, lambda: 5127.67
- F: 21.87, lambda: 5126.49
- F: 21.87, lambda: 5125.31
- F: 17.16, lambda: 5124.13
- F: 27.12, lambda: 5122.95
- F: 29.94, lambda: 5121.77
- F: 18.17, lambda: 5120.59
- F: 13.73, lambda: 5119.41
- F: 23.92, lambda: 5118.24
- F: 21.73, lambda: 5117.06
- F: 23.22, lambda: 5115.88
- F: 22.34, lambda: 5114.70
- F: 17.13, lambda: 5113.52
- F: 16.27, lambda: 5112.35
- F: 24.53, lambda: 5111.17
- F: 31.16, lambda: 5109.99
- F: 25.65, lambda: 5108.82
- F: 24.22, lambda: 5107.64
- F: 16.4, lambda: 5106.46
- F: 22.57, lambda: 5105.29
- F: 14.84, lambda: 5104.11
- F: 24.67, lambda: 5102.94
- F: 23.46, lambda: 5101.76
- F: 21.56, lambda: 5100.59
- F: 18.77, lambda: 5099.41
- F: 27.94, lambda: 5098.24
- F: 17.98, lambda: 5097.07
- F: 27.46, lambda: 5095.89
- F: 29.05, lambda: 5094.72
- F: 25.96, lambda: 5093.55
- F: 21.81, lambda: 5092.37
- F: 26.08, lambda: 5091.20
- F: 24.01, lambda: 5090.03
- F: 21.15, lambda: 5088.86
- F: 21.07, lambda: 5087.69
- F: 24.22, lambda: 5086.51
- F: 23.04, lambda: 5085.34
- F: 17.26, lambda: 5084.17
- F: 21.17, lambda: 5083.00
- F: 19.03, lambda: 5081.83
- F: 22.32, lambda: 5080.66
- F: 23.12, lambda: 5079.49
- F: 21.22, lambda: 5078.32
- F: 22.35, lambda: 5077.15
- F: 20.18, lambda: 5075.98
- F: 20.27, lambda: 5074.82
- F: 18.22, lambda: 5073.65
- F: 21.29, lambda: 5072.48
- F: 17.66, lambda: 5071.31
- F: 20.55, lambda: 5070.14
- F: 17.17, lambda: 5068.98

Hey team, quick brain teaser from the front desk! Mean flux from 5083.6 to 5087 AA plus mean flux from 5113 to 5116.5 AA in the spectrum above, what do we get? 42.4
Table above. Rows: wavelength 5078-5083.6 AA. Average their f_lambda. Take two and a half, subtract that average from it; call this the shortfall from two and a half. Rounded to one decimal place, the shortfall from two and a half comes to -18.9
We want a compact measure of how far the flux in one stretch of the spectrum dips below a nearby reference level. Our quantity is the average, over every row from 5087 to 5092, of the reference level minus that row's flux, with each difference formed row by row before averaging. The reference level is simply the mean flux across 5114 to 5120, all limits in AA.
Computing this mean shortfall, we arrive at -2.1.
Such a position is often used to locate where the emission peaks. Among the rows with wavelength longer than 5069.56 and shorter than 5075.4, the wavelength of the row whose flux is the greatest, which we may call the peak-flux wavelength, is 5072.48 AA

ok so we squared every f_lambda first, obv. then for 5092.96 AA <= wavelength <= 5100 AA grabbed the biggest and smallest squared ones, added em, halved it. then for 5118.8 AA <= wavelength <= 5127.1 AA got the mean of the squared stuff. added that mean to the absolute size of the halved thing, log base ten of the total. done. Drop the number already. 3.03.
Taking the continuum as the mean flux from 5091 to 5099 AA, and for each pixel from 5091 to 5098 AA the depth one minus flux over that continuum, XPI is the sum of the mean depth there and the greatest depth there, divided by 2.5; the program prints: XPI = 0.12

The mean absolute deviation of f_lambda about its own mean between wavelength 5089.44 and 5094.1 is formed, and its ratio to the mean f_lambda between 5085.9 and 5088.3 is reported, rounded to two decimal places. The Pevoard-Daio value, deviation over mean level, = 0.07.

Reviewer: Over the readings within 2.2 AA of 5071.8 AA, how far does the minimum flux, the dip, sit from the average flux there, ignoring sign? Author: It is 1.8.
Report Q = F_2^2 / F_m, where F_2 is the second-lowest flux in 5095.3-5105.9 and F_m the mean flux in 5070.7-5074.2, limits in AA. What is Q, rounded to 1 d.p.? 17.0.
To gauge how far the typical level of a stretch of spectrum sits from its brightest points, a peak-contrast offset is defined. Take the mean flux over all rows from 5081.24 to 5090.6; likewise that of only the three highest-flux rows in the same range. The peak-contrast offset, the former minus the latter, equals -2.4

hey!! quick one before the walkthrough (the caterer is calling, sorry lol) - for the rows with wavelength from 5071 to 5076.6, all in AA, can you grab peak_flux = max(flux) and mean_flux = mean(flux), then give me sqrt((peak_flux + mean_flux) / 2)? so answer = 4.52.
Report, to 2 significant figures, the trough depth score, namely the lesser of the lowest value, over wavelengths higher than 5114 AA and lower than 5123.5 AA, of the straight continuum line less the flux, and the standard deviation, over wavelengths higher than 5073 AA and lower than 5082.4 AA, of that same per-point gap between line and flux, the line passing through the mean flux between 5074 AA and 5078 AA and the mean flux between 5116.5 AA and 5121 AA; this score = -11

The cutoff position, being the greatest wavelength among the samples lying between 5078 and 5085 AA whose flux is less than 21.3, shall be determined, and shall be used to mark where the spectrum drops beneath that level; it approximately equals 5084.17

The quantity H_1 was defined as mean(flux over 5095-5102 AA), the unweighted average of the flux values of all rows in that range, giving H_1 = 23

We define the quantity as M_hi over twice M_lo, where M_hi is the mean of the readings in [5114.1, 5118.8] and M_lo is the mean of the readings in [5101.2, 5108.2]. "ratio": 0.542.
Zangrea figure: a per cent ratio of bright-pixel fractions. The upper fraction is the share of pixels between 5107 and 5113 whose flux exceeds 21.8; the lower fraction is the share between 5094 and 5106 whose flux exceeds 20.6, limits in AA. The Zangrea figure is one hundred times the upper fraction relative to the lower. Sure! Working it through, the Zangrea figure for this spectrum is 114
